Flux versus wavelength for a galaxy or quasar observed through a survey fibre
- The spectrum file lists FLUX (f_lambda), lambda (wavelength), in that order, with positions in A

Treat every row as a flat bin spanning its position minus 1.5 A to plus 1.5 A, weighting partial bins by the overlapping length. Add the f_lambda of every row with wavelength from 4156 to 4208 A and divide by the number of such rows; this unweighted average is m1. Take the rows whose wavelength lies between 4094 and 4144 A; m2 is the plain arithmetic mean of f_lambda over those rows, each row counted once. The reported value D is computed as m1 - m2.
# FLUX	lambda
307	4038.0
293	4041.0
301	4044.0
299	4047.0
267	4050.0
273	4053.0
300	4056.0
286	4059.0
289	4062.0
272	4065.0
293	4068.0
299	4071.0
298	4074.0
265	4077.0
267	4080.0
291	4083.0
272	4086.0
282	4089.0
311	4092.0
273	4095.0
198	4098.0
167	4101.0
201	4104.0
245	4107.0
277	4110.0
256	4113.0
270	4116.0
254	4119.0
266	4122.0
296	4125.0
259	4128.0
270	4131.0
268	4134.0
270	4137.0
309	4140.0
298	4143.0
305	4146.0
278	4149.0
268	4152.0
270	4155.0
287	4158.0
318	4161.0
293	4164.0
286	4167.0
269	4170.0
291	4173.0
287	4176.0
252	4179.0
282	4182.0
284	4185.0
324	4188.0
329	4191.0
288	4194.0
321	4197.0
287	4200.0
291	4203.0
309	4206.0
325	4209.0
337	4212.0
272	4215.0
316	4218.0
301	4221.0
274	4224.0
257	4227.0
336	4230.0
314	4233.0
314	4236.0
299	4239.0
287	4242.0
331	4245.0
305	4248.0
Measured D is 37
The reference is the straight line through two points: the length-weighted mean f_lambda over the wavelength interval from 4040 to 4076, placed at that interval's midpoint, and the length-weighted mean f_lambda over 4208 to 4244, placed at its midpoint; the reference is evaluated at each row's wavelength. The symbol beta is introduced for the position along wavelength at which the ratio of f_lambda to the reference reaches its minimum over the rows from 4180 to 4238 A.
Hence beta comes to 4227.0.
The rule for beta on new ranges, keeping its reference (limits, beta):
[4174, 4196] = 4179.0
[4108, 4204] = 4179.0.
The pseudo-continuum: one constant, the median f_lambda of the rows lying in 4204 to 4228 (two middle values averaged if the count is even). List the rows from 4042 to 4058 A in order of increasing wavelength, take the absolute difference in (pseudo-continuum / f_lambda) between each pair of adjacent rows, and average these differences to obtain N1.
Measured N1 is 0.064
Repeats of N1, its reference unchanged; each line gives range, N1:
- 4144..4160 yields 0.053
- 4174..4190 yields 0.104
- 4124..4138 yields 0.053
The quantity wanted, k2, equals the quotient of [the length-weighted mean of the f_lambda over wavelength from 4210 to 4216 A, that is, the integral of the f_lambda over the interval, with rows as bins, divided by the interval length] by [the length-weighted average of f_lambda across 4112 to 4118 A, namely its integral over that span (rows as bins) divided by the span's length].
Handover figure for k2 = 1.18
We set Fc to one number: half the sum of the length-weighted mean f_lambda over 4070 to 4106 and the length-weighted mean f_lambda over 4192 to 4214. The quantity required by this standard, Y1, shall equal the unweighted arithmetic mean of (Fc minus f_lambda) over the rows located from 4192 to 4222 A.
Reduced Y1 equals -21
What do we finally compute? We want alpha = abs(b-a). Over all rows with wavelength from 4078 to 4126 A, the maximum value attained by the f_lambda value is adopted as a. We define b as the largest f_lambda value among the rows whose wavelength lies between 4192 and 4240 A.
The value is 26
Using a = 311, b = 337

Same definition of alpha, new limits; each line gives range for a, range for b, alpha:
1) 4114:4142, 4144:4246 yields 28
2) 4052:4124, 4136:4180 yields 7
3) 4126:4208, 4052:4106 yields 18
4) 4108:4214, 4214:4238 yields 1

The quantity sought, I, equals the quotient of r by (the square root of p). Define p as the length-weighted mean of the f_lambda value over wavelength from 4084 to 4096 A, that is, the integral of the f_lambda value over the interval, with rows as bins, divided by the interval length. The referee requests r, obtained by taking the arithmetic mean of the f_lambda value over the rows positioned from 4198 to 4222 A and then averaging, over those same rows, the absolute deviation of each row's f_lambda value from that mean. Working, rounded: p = 285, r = 17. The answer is 1.01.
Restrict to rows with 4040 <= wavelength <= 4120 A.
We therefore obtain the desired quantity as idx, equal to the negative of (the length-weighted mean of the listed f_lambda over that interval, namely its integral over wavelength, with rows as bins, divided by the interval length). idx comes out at -270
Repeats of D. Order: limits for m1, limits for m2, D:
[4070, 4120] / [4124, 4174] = -24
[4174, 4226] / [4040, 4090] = 14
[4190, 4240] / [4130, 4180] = 21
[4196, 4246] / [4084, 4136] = 47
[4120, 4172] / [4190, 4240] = -21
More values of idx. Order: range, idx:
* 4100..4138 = -255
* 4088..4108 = -238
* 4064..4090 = -282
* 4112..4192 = -283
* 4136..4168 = -290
